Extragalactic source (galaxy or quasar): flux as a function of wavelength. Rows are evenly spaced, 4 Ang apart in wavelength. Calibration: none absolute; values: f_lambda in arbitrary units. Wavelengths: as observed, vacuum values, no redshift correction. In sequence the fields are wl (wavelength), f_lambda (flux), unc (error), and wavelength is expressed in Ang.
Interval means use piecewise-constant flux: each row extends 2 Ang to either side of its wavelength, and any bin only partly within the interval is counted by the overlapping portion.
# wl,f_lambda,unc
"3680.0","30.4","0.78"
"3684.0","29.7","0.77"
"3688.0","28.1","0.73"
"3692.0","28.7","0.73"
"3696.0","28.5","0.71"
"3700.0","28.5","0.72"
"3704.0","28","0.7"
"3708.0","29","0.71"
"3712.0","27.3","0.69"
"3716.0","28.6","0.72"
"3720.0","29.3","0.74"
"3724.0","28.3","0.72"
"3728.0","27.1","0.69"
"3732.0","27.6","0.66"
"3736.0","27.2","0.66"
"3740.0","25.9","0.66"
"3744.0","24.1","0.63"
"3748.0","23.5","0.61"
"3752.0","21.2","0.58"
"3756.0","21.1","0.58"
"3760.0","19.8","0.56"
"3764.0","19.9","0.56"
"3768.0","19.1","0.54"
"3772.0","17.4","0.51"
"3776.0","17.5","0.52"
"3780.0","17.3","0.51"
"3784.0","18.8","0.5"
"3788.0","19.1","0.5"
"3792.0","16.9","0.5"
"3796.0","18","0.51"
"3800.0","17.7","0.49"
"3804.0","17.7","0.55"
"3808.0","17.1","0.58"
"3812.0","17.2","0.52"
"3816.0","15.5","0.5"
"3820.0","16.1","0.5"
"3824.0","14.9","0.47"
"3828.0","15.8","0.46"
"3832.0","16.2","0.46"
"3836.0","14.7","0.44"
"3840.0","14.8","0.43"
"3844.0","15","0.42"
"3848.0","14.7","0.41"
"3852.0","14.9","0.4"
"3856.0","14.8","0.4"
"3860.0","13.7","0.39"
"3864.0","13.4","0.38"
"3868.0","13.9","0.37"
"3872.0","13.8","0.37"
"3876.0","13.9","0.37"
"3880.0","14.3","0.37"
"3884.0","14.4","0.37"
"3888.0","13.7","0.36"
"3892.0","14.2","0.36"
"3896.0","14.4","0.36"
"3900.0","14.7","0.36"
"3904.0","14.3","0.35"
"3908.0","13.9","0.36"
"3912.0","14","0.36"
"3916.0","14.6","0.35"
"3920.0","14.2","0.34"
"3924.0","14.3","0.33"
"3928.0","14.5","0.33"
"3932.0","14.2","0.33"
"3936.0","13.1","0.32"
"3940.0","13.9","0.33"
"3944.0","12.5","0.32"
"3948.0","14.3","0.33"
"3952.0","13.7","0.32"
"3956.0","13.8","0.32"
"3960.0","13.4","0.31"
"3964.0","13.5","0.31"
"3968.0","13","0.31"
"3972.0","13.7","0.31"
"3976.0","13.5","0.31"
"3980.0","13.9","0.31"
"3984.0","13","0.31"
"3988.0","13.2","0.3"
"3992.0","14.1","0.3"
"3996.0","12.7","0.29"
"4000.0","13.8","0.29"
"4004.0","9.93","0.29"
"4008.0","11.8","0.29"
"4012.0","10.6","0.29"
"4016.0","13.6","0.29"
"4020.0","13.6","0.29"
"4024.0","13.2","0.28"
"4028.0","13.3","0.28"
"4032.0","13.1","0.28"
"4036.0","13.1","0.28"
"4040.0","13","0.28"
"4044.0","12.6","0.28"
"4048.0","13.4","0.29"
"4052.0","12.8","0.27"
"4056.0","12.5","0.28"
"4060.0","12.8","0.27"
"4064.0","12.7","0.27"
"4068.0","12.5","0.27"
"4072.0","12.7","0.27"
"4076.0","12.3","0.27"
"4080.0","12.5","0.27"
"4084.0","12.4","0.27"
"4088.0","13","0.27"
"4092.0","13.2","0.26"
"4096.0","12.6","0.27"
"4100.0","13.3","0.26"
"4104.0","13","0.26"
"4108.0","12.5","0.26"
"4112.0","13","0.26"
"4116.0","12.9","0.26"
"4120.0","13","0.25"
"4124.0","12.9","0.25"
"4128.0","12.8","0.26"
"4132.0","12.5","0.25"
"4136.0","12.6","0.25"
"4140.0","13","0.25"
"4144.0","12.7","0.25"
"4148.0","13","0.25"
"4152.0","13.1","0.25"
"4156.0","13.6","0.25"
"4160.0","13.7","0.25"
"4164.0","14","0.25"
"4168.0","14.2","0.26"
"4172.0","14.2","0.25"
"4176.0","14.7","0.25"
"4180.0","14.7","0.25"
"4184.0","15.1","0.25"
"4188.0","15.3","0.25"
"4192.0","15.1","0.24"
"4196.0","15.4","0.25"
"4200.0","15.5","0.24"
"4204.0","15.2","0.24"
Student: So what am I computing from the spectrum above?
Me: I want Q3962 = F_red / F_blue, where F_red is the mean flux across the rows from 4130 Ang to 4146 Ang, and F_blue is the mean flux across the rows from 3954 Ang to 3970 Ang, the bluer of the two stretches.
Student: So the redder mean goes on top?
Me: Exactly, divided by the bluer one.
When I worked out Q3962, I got 0.95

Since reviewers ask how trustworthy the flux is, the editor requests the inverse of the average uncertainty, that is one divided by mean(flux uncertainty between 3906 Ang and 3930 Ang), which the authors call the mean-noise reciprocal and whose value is 2.90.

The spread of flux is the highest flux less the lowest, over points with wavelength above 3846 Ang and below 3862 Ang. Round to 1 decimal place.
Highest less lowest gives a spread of 1.2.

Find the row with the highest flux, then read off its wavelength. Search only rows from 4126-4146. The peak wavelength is 4140.0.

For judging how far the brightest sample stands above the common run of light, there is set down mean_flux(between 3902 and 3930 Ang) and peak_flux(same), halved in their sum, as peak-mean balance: 14.4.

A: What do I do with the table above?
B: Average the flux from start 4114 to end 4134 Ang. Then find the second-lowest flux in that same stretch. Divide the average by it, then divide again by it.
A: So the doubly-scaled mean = 0.078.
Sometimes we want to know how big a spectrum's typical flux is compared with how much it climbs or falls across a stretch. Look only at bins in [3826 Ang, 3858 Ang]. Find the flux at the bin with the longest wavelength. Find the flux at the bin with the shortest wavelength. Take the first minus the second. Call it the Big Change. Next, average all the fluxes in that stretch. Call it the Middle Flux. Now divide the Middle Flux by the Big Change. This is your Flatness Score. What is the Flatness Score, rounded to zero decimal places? -15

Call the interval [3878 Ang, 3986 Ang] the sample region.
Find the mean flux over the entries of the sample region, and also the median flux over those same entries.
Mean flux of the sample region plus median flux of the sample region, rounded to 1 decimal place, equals 27.8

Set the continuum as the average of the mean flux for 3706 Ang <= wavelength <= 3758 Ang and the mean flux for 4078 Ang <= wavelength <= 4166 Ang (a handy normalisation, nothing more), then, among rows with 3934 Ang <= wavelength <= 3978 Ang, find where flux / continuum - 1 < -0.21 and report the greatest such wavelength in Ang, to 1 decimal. 3976.0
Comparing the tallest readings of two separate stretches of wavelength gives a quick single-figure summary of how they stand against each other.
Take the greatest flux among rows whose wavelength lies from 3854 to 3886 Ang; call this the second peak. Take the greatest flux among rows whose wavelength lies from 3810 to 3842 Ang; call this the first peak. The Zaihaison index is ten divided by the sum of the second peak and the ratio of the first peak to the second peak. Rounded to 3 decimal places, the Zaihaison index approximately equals 0.626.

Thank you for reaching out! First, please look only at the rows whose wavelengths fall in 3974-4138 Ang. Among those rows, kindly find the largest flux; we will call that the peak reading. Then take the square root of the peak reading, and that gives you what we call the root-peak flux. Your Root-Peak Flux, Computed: 3.75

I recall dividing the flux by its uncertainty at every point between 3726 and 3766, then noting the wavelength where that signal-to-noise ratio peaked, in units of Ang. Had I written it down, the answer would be 3732.0 Ang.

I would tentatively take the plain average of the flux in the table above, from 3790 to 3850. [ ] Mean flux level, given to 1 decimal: 16.2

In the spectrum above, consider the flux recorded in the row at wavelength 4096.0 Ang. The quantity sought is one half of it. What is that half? 6.3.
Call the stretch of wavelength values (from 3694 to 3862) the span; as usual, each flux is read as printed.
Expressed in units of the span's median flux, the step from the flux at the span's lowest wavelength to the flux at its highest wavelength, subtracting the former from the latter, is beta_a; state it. -0.80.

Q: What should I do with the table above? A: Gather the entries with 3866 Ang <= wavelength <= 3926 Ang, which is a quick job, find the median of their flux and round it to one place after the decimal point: 14.2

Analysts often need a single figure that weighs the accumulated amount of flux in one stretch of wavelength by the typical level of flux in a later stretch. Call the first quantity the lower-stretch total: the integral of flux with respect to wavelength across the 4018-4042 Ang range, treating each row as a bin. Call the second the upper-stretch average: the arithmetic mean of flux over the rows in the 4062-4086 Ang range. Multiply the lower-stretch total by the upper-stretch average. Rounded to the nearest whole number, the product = 3970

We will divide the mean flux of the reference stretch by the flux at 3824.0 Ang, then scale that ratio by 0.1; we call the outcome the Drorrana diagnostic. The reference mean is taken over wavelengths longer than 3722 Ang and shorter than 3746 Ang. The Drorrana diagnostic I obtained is 0.179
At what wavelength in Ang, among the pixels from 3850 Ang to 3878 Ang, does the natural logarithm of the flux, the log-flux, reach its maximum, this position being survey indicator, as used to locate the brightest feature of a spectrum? 3852.0 Ang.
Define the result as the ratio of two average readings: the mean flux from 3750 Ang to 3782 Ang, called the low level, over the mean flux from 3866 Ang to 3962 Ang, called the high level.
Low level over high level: 1.4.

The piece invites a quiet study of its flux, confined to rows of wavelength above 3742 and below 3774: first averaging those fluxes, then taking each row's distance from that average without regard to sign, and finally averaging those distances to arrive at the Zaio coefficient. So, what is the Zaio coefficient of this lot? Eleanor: 1.71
